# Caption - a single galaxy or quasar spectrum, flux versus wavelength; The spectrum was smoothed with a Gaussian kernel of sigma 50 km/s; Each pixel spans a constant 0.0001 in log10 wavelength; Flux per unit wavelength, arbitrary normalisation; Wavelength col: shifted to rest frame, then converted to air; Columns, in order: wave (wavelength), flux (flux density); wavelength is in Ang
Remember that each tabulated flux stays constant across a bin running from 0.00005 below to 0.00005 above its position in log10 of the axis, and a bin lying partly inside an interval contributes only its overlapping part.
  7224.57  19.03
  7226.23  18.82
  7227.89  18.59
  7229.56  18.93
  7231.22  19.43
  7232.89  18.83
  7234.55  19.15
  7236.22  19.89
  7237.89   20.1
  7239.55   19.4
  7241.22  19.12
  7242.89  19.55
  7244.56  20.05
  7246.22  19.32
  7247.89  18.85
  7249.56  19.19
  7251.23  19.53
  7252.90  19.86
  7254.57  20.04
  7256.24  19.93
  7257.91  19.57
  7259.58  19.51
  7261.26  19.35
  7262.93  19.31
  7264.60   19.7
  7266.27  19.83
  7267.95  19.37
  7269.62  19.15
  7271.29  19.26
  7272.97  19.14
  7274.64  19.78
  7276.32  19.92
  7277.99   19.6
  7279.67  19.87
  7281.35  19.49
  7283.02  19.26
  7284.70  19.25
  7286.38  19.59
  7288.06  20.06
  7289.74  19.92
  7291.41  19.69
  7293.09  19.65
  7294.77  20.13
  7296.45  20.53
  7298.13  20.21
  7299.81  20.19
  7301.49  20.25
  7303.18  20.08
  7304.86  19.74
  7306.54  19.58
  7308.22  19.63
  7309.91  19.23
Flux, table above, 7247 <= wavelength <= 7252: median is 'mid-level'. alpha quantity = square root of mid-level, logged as 4.38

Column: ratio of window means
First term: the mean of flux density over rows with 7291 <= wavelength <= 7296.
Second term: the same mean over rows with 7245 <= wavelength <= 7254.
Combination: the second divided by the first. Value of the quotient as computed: 0.98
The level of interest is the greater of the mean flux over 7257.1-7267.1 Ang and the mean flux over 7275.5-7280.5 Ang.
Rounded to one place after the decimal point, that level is 19.8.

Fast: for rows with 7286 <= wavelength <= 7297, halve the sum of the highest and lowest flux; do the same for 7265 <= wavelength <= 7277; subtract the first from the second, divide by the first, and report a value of -0.026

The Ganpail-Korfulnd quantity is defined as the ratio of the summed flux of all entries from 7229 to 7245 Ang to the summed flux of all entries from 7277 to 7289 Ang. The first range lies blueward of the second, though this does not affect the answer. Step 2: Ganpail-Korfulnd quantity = 1.4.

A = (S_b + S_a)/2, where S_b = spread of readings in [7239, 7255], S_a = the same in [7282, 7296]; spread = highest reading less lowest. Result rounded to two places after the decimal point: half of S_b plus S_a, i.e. 1.04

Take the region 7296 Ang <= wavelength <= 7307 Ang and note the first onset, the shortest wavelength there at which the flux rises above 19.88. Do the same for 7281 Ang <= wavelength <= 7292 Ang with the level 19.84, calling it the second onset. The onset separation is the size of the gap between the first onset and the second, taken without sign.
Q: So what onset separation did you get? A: 8.4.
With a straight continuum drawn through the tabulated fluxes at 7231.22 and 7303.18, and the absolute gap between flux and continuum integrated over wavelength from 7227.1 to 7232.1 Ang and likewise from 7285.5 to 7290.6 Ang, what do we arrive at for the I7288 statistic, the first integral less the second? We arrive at 1.3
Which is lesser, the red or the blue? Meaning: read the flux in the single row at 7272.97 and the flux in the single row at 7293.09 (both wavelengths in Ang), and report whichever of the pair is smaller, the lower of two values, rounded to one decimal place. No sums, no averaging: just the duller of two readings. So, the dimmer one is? 19.1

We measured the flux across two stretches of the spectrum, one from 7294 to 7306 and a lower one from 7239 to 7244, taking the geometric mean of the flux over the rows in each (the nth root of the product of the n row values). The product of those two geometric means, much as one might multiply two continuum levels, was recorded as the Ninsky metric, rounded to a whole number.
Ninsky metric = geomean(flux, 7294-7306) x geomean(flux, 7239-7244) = 390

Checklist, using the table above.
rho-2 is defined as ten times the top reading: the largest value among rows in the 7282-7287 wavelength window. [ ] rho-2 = 196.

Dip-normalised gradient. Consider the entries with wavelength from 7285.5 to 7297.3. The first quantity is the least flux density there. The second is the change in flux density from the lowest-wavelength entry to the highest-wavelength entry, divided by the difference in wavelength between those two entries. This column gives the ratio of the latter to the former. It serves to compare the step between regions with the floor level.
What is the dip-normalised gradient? 0.0048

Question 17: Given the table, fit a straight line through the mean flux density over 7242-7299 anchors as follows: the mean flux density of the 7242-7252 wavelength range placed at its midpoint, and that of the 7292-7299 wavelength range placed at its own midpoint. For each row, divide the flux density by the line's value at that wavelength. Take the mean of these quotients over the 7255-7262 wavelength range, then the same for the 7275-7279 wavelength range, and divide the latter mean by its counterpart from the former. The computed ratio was 0.99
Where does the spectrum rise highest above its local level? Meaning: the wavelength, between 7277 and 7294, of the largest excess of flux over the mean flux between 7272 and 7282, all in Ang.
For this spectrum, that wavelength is 7288.06 Ang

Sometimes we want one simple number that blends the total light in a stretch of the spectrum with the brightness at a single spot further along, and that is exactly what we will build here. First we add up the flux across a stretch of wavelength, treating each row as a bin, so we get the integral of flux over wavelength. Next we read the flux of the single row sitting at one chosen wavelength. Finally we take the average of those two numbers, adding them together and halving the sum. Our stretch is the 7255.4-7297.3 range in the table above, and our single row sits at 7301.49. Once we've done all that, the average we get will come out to 421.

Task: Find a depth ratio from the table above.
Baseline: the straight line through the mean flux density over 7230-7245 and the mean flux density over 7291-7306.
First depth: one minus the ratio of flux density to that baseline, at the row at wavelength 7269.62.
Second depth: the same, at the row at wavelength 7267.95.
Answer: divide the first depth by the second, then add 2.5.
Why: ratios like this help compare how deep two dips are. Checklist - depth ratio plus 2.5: 4.1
